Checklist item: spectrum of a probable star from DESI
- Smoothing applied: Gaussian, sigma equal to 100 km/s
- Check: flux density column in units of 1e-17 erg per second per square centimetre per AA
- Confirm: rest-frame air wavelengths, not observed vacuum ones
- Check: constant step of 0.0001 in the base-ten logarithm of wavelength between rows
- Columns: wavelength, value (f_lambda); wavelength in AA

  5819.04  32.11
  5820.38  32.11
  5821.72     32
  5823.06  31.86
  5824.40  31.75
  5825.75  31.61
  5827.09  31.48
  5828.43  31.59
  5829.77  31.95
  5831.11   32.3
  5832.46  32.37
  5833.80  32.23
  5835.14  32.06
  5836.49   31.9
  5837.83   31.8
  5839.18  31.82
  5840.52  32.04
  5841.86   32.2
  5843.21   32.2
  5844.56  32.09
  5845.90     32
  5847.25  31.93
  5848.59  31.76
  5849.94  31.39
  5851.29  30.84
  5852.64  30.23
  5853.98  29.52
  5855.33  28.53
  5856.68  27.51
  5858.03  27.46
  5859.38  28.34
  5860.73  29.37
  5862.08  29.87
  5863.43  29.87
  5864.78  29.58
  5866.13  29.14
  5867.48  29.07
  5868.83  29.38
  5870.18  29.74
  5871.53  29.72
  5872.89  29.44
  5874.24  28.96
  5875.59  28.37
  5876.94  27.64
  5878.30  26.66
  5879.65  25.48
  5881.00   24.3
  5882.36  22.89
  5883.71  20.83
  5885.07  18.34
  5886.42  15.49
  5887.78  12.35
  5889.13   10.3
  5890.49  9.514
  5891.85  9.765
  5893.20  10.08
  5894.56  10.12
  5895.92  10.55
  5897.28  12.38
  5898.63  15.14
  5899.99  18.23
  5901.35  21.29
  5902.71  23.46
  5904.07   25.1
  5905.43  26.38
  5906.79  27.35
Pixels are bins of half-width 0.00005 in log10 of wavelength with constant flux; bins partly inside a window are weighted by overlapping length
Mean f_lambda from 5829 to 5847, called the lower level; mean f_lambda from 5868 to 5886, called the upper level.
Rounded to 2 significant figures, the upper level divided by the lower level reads 0.82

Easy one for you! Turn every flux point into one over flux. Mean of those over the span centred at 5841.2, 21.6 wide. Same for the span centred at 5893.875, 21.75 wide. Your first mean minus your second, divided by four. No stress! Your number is -0.011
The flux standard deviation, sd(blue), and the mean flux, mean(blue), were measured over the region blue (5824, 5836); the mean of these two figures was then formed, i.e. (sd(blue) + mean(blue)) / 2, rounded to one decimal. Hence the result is 16.1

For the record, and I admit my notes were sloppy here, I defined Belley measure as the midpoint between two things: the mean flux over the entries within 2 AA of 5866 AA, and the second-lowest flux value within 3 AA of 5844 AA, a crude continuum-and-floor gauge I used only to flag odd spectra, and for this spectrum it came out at 30.7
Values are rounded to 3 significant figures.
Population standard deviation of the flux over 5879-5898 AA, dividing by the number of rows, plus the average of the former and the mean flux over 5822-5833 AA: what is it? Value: 24.6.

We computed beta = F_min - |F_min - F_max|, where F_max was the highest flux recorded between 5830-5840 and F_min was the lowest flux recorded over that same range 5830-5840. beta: 31.2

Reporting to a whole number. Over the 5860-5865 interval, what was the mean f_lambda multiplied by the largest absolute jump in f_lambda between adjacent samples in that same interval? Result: 15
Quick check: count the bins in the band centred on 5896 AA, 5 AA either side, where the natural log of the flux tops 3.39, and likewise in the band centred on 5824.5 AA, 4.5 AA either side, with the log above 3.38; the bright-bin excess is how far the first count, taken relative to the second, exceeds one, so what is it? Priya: -1.0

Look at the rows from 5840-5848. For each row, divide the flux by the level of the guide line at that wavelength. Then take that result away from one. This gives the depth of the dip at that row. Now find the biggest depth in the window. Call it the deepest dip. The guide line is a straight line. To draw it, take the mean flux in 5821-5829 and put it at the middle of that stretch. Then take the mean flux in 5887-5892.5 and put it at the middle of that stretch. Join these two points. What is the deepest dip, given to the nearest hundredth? -0.20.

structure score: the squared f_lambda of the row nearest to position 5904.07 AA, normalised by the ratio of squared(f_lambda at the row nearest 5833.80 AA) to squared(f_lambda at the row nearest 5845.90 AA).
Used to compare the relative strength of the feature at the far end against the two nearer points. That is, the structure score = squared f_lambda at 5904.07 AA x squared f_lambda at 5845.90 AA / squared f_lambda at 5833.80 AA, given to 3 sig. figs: 621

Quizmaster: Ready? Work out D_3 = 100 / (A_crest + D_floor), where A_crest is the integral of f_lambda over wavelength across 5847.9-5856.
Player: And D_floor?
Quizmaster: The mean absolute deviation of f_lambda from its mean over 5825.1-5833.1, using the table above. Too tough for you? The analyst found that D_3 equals 0.41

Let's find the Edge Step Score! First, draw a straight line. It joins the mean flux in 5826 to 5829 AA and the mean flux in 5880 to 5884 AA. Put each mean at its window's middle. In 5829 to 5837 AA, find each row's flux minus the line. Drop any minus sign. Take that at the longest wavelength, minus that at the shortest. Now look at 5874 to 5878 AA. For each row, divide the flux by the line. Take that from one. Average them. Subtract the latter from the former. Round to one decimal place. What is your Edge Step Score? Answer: 1.2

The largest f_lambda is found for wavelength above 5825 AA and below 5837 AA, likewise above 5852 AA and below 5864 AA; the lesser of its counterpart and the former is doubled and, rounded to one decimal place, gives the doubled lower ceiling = 60.5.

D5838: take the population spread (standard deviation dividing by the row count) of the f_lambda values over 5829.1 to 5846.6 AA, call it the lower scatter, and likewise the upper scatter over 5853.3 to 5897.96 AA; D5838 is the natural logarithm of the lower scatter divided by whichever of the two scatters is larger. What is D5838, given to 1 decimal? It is -3.8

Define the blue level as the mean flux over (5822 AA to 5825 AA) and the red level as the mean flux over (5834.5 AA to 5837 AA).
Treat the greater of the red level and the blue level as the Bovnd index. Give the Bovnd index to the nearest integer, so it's 32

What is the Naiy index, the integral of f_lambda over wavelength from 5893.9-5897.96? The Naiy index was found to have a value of 45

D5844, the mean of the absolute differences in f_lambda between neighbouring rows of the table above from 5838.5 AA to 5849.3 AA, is 0.12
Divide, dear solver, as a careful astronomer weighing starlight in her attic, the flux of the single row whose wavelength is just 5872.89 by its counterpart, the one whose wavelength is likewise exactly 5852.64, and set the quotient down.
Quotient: 0.97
